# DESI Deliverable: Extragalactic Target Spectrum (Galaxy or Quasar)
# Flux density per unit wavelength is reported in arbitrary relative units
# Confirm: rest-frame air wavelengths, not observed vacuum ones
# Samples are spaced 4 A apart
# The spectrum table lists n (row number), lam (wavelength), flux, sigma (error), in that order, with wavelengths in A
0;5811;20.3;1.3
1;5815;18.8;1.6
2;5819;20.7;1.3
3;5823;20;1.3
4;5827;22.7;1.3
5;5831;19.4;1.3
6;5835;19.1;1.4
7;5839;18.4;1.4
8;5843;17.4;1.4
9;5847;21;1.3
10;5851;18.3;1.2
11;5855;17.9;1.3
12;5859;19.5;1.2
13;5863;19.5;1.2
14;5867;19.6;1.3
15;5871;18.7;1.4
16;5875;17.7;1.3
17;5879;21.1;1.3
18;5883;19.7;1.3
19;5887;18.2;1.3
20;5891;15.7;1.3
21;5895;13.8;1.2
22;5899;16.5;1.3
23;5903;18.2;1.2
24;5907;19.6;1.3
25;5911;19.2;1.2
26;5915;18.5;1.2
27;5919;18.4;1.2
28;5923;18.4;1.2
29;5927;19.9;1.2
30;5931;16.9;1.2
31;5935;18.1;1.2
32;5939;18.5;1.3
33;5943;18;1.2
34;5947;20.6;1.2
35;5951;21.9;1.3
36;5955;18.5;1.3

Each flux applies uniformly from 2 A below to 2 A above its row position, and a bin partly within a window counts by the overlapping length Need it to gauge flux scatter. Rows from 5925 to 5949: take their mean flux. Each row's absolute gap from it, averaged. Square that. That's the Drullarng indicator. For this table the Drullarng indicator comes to 1.1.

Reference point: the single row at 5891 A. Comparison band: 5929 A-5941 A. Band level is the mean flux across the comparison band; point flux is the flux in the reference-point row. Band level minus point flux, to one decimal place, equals 2.1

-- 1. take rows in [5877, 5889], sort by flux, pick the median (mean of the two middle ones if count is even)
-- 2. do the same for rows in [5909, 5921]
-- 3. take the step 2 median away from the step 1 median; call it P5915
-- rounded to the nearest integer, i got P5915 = 1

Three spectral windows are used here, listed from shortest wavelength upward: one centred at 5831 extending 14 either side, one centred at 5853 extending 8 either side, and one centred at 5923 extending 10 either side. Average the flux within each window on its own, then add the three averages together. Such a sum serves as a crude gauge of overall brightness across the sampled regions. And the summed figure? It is 57.3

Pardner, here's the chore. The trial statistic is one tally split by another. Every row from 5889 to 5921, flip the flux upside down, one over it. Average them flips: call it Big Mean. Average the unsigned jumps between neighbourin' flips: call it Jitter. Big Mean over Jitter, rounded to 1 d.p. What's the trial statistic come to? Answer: 12.1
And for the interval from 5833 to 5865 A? 13.4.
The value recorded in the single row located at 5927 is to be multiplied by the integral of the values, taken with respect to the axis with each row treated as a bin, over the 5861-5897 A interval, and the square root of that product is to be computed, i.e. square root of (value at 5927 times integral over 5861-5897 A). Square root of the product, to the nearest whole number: 114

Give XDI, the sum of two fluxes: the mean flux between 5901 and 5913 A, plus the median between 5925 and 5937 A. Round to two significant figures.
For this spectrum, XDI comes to 37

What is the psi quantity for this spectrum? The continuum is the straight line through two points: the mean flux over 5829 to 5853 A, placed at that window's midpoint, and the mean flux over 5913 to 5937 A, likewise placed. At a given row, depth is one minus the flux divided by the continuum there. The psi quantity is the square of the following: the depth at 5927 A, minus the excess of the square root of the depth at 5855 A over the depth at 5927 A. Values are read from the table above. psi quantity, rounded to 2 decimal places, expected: 0.15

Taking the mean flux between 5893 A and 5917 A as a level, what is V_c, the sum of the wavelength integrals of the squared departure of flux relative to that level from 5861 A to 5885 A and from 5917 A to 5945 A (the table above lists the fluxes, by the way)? 131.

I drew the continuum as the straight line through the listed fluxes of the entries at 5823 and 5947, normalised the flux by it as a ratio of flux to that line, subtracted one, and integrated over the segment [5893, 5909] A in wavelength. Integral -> -2.6 A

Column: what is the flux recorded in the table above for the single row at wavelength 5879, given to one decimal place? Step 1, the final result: 21.1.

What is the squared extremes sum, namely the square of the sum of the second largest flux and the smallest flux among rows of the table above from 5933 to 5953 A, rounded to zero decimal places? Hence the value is 1490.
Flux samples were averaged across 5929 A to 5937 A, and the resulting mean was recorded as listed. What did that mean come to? 17.5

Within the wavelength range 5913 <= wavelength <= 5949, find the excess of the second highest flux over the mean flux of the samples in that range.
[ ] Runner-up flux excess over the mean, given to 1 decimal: 1.3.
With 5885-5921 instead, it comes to 1.6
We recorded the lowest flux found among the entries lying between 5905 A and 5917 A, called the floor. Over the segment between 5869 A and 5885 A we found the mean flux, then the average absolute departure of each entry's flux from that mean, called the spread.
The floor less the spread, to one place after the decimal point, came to 17.4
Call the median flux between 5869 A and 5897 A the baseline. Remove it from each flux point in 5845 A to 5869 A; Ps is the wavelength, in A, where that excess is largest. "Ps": 5847 A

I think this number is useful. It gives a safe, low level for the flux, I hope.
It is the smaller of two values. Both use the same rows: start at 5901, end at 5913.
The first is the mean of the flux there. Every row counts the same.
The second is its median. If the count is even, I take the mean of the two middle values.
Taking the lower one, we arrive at 19.0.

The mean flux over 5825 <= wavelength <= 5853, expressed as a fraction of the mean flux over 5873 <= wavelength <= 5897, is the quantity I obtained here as 1.10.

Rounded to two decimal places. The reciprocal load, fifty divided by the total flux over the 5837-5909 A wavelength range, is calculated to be 0.15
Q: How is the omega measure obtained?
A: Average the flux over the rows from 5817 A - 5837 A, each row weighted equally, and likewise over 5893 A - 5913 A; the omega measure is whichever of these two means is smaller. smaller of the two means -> 17.5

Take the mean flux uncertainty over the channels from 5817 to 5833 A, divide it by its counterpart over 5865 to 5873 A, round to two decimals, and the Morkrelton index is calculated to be 0.96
